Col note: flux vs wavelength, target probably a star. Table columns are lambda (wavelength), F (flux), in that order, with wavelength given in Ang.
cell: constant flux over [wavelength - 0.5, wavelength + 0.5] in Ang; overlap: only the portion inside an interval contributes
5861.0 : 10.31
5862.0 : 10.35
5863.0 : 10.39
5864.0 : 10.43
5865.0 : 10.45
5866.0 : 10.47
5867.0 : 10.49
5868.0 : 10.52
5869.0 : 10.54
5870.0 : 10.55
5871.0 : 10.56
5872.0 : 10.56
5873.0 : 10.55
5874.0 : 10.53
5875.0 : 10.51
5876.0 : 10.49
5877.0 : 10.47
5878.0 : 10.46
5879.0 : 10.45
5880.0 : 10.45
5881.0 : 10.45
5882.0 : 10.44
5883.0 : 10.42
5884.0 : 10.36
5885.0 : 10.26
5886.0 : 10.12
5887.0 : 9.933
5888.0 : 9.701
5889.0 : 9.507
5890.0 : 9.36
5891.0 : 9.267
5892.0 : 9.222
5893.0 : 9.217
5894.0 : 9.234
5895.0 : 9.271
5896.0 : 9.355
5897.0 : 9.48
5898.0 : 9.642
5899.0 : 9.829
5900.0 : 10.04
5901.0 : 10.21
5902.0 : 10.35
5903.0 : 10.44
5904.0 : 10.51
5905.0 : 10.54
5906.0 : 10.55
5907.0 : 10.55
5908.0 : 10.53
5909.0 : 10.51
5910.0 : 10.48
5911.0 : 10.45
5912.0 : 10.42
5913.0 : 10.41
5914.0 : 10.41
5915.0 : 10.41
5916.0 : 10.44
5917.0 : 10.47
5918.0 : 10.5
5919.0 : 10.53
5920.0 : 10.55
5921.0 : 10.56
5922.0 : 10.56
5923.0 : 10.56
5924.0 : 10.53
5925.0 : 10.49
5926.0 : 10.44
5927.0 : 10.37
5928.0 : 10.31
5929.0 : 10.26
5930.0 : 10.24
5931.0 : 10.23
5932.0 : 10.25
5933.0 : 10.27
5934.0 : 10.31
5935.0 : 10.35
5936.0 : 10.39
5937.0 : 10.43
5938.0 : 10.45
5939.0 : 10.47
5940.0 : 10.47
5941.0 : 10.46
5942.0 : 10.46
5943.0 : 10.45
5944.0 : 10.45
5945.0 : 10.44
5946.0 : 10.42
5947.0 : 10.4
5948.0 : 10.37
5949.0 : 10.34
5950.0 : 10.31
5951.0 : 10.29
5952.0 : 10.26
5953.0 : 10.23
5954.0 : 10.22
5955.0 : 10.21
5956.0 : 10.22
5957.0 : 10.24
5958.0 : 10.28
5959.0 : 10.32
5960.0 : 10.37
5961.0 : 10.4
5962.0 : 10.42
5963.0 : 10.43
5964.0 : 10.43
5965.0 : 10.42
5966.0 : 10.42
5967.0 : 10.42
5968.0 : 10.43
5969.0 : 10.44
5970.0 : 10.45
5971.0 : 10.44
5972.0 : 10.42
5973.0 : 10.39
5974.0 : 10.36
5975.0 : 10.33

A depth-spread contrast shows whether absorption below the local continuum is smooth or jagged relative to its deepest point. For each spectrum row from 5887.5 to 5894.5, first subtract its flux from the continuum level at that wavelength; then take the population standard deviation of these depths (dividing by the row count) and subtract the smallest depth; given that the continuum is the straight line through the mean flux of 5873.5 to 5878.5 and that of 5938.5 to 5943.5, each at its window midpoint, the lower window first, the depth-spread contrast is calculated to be -0.62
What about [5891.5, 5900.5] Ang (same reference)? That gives -0.16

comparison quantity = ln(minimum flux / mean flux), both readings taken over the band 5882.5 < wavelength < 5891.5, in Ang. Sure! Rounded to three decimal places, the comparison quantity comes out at -0.064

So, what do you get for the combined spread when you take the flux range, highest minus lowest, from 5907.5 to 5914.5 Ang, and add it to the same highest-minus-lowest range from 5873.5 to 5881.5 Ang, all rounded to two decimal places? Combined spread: 0.20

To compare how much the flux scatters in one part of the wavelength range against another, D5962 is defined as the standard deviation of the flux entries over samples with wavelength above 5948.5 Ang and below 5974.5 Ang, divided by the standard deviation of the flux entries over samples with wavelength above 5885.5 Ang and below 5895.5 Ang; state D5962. 0.3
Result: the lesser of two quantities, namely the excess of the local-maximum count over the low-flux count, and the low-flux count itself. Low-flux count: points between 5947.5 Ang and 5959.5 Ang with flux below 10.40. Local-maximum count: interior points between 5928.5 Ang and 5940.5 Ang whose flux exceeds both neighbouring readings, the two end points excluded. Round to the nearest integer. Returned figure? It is -12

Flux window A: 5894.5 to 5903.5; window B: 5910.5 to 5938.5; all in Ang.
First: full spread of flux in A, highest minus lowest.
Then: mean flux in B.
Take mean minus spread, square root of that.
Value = 3.04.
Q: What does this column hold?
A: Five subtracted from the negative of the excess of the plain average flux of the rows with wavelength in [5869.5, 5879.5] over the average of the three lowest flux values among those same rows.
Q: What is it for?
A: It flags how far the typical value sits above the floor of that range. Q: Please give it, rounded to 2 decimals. -5.05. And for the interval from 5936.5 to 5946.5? -5.02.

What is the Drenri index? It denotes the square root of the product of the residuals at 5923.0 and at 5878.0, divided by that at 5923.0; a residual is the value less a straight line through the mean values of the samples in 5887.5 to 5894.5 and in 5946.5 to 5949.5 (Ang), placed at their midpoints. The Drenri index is 1.5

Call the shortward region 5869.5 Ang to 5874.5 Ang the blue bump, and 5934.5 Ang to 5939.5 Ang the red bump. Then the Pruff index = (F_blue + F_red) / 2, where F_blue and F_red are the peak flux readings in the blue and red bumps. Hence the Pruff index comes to 10.5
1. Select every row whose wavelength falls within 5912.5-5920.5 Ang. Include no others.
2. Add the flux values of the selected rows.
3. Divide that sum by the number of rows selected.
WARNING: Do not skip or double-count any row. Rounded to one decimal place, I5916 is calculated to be 10.5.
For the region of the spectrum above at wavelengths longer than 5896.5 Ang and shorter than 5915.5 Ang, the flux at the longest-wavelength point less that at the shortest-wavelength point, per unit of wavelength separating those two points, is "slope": 0.052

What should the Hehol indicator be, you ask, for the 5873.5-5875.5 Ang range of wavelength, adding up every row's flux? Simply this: 21.0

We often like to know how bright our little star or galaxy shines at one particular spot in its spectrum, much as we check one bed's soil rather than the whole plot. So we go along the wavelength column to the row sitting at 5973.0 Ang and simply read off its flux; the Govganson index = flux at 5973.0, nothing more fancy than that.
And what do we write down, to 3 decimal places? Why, 10.390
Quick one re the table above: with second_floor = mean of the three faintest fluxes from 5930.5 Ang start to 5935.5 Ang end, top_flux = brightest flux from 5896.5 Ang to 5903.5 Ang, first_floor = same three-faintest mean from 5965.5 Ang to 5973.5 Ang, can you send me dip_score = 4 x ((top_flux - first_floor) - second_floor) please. -40.9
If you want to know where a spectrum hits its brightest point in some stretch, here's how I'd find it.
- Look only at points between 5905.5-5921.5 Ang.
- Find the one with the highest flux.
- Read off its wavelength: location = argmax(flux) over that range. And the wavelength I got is 5921.0 Ang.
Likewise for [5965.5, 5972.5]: 5970.0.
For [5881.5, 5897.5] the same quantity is 5882.0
